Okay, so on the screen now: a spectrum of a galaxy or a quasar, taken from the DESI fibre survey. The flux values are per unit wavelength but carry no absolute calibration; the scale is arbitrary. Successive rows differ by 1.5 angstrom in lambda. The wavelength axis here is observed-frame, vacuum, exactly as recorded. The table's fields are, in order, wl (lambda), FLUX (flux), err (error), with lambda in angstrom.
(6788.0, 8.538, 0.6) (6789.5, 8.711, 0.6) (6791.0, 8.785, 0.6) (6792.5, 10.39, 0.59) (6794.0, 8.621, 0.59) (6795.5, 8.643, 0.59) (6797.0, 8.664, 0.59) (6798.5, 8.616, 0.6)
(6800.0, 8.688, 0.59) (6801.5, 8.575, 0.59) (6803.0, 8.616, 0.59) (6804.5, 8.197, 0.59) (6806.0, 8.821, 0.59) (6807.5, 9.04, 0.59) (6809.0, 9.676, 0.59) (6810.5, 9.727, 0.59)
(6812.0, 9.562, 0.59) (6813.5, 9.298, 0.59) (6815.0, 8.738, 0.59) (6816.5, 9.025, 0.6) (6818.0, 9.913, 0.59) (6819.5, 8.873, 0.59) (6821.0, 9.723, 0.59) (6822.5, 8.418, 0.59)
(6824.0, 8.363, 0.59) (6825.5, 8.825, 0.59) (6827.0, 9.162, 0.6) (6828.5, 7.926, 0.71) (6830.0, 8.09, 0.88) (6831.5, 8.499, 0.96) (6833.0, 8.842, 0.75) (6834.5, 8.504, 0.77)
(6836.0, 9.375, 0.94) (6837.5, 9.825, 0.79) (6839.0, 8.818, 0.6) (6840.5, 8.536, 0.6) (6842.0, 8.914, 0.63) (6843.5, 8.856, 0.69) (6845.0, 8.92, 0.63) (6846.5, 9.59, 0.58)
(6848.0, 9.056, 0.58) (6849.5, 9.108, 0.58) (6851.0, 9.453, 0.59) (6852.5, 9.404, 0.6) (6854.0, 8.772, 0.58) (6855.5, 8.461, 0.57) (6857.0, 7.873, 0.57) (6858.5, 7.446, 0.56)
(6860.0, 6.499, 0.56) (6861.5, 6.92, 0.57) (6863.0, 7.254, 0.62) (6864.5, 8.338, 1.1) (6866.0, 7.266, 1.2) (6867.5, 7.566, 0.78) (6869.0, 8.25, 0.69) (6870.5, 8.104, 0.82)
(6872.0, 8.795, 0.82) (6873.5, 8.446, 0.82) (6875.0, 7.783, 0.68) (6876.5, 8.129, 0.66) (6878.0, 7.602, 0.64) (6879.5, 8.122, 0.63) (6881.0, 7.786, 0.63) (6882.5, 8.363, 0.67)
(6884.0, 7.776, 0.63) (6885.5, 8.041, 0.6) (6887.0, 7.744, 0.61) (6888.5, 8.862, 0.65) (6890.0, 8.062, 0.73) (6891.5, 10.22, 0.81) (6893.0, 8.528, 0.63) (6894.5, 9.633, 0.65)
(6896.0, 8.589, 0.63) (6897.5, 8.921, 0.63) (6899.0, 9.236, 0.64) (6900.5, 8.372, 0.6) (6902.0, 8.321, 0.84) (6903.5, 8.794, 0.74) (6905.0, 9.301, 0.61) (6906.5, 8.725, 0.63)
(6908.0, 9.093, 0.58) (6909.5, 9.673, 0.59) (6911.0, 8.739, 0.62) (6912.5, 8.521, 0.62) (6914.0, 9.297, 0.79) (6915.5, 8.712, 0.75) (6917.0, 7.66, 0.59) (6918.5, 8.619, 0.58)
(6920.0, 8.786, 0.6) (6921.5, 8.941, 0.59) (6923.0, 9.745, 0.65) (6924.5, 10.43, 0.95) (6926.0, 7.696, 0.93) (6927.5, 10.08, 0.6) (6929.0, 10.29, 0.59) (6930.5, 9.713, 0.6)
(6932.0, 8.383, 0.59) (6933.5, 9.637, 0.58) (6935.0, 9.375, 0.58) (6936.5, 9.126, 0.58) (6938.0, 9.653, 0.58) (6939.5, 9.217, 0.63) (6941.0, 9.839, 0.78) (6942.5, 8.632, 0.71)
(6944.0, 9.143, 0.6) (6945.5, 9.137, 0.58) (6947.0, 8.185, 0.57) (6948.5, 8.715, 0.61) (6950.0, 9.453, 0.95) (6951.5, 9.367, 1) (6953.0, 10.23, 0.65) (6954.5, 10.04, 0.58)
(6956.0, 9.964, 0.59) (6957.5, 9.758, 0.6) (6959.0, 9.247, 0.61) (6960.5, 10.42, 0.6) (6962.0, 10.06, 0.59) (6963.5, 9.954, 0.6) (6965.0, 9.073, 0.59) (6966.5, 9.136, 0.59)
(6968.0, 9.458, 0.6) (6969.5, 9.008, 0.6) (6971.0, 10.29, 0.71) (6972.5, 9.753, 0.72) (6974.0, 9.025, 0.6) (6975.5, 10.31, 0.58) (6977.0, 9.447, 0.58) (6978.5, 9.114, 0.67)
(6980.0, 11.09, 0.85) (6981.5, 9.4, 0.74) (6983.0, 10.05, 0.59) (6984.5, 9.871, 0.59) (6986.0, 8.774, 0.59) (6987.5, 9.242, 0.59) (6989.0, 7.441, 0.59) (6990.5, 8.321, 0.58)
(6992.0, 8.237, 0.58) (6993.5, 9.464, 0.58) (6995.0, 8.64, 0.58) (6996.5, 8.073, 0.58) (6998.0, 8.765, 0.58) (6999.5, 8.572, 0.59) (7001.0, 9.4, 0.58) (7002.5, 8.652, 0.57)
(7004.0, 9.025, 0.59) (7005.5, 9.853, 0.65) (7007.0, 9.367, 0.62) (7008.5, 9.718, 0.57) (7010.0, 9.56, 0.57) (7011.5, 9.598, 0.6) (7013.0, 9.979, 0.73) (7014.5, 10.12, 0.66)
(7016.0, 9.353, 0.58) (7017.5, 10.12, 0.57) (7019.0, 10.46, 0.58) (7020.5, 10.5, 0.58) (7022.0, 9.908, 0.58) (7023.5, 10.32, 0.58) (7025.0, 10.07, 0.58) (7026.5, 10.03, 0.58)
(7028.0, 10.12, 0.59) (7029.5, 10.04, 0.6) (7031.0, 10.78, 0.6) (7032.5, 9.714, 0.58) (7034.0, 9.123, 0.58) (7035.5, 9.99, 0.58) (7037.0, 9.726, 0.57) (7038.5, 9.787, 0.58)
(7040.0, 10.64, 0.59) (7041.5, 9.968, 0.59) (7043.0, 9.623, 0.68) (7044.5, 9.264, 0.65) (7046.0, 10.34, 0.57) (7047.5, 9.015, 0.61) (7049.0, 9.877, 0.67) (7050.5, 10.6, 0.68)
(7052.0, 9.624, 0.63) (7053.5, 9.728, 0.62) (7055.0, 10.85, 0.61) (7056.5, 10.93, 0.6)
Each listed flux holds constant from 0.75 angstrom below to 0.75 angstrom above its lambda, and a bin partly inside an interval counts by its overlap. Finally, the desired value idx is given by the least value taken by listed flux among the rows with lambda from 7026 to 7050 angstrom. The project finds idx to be 9.015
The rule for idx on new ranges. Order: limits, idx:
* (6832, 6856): 8.461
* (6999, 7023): 8.572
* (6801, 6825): 8.197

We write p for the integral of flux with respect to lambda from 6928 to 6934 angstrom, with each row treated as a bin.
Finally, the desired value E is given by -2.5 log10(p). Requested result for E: -4.39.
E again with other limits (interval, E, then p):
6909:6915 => -4.33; 54.1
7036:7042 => -4.45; 60.2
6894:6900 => -4.34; 54.3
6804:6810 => -4.33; 54.0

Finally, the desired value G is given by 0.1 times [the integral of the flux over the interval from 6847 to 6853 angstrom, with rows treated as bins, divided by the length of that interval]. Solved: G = 0.93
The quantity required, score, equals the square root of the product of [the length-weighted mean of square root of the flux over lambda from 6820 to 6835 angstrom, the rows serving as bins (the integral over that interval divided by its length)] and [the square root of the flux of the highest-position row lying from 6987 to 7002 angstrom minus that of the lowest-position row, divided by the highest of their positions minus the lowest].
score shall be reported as 0.08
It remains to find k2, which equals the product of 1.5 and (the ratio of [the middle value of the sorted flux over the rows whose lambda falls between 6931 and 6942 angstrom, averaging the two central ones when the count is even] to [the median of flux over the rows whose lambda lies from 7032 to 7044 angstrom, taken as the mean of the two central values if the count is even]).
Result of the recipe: 1.441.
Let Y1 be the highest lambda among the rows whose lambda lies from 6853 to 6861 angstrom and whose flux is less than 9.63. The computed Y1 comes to 6860.0 angstrom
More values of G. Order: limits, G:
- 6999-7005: 0.90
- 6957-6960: 0.96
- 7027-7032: 1.03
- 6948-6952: 0.92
